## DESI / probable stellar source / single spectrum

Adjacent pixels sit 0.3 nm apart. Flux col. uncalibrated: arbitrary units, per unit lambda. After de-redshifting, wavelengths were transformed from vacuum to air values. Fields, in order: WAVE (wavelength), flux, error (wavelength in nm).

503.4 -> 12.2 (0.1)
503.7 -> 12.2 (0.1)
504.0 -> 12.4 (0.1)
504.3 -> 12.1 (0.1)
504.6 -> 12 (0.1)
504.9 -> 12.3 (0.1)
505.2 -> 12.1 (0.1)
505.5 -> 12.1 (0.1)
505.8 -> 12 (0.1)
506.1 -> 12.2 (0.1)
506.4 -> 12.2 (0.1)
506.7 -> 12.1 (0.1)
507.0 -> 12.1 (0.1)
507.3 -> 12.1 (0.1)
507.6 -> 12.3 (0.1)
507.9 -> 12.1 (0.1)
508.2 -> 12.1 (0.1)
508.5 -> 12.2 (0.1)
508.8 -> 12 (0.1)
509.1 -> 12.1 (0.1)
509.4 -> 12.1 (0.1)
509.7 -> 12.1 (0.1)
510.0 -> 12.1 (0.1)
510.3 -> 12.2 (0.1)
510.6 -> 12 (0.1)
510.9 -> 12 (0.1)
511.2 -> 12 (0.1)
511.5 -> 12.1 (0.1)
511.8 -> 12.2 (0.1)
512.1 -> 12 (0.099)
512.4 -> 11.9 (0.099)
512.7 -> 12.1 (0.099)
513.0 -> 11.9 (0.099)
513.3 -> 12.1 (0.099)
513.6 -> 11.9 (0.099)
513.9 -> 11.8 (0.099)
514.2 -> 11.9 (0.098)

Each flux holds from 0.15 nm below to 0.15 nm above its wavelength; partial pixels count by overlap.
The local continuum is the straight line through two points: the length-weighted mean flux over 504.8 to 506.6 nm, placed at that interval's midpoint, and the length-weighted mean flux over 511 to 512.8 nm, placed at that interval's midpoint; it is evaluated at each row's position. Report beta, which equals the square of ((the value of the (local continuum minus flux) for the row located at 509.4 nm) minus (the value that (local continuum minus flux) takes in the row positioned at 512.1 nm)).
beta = 0.003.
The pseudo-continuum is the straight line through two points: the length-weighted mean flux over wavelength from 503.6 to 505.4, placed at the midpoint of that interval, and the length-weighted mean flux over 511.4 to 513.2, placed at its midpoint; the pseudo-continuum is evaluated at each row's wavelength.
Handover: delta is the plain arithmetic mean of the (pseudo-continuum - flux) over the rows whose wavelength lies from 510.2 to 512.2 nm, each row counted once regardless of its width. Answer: -0.017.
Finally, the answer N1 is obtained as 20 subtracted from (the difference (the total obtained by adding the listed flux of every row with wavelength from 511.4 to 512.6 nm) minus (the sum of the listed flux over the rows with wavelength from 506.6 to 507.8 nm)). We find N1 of -20.4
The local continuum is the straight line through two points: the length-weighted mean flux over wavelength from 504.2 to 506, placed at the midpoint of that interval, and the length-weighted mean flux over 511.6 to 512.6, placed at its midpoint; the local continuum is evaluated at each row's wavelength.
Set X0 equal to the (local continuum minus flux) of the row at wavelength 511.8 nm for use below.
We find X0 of -0.16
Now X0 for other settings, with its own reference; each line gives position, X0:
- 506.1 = -0.11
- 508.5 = -0.13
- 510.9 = 0.05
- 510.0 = -0.04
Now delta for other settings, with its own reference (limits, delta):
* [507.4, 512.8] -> -0.015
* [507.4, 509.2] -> -0.025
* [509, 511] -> -0.009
